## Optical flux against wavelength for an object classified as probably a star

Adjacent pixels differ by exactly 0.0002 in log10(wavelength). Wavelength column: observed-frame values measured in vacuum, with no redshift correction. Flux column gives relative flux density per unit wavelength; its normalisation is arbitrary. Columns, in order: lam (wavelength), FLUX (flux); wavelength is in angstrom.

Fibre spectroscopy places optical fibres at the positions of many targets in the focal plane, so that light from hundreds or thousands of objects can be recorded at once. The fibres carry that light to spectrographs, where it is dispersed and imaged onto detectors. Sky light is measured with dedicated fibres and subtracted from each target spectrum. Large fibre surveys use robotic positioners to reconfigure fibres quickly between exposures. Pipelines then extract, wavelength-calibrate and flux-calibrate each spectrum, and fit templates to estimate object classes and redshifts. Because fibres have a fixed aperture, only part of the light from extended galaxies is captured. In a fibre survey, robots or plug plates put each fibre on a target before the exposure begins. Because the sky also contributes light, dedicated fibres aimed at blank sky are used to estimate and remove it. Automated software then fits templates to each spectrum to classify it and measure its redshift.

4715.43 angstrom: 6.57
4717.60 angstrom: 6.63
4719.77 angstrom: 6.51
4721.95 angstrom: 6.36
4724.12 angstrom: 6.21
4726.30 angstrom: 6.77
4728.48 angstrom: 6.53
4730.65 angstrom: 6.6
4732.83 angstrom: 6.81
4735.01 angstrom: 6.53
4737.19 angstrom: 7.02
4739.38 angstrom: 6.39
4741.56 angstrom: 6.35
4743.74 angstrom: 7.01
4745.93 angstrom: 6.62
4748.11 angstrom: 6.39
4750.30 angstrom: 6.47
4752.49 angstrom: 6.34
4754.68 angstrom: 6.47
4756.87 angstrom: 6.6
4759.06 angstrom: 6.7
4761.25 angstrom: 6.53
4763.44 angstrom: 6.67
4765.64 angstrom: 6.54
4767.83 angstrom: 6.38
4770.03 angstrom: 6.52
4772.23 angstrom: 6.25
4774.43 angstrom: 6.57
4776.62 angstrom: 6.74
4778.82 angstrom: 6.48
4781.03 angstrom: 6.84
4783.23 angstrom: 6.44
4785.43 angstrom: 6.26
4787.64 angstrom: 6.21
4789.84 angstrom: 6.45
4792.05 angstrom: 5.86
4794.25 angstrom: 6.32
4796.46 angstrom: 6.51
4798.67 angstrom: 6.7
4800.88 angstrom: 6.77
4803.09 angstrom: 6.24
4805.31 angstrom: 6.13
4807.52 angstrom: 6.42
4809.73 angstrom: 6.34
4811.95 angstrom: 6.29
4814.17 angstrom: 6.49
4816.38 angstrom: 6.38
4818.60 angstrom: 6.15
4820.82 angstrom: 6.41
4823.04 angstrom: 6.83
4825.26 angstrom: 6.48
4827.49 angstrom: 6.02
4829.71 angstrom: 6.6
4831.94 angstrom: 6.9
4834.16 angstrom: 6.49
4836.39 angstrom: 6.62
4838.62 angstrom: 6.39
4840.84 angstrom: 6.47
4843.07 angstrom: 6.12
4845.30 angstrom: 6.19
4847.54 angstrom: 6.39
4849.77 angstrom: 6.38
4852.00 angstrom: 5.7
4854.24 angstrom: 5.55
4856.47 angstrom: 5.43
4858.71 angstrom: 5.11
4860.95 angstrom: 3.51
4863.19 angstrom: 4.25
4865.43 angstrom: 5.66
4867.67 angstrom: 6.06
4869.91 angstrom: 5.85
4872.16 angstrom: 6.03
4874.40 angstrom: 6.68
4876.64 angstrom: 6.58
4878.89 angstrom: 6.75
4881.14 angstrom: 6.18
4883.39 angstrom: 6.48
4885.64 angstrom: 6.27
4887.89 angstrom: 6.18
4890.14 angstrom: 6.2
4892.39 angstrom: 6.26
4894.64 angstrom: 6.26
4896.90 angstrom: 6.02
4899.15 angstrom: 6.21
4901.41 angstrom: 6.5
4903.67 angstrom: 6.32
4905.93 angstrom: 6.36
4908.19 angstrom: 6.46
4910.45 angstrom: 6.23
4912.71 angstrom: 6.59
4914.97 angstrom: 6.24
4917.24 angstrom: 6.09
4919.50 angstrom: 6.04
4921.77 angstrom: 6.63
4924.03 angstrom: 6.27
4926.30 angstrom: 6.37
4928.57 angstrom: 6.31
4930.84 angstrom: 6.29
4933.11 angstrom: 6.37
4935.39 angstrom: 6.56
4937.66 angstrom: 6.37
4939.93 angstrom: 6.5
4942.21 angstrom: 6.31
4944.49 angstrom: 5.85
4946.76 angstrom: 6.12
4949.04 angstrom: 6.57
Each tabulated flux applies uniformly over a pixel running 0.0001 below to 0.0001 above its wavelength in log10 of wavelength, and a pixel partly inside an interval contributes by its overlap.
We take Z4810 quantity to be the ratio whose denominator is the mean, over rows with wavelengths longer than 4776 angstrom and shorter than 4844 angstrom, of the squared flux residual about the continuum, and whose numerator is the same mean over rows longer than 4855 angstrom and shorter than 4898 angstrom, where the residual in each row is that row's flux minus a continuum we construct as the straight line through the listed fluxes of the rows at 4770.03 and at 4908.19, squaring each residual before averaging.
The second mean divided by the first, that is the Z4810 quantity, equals 15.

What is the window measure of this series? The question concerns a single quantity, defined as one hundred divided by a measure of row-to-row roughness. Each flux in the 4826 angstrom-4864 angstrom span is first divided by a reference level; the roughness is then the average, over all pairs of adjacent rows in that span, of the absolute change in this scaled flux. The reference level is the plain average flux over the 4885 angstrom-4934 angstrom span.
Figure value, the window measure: 1687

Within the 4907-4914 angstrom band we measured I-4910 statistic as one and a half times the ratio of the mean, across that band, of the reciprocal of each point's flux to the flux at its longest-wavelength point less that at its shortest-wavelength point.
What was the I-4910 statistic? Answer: 1.8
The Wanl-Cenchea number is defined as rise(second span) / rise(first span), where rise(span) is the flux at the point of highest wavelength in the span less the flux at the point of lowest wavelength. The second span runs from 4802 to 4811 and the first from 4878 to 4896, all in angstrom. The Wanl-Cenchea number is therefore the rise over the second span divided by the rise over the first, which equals -0.2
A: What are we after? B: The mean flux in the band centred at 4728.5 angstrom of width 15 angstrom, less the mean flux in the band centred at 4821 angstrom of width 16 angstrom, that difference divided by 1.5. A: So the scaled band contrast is 0.10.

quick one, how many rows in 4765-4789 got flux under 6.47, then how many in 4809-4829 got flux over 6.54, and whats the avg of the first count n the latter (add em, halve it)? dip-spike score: 3.0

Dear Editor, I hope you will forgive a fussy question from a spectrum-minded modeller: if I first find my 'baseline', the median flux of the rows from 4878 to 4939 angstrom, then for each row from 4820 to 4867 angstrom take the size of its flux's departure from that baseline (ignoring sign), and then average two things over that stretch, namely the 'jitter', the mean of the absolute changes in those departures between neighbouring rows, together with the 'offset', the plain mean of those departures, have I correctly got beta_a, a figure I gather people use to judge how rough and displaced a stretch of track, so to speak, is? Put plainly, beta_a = 0.46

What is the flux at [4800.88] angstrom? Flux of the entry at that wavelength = 6.77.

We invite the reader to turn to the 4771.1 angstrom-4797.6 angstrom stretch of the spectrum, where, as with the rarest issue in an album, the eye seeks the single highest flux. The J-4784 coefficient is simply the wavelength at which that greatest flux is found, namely 4781.03 angstrom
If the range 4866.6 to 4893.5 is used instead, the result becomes 4878.89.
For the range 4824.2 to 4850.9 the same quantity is 4831.94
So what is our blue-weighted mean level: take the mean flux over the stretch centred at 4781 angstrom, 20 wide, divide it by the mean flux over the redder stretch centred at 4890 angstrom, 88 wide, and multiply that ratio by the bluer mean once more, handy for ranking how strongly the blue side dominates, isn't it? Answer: 6.9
